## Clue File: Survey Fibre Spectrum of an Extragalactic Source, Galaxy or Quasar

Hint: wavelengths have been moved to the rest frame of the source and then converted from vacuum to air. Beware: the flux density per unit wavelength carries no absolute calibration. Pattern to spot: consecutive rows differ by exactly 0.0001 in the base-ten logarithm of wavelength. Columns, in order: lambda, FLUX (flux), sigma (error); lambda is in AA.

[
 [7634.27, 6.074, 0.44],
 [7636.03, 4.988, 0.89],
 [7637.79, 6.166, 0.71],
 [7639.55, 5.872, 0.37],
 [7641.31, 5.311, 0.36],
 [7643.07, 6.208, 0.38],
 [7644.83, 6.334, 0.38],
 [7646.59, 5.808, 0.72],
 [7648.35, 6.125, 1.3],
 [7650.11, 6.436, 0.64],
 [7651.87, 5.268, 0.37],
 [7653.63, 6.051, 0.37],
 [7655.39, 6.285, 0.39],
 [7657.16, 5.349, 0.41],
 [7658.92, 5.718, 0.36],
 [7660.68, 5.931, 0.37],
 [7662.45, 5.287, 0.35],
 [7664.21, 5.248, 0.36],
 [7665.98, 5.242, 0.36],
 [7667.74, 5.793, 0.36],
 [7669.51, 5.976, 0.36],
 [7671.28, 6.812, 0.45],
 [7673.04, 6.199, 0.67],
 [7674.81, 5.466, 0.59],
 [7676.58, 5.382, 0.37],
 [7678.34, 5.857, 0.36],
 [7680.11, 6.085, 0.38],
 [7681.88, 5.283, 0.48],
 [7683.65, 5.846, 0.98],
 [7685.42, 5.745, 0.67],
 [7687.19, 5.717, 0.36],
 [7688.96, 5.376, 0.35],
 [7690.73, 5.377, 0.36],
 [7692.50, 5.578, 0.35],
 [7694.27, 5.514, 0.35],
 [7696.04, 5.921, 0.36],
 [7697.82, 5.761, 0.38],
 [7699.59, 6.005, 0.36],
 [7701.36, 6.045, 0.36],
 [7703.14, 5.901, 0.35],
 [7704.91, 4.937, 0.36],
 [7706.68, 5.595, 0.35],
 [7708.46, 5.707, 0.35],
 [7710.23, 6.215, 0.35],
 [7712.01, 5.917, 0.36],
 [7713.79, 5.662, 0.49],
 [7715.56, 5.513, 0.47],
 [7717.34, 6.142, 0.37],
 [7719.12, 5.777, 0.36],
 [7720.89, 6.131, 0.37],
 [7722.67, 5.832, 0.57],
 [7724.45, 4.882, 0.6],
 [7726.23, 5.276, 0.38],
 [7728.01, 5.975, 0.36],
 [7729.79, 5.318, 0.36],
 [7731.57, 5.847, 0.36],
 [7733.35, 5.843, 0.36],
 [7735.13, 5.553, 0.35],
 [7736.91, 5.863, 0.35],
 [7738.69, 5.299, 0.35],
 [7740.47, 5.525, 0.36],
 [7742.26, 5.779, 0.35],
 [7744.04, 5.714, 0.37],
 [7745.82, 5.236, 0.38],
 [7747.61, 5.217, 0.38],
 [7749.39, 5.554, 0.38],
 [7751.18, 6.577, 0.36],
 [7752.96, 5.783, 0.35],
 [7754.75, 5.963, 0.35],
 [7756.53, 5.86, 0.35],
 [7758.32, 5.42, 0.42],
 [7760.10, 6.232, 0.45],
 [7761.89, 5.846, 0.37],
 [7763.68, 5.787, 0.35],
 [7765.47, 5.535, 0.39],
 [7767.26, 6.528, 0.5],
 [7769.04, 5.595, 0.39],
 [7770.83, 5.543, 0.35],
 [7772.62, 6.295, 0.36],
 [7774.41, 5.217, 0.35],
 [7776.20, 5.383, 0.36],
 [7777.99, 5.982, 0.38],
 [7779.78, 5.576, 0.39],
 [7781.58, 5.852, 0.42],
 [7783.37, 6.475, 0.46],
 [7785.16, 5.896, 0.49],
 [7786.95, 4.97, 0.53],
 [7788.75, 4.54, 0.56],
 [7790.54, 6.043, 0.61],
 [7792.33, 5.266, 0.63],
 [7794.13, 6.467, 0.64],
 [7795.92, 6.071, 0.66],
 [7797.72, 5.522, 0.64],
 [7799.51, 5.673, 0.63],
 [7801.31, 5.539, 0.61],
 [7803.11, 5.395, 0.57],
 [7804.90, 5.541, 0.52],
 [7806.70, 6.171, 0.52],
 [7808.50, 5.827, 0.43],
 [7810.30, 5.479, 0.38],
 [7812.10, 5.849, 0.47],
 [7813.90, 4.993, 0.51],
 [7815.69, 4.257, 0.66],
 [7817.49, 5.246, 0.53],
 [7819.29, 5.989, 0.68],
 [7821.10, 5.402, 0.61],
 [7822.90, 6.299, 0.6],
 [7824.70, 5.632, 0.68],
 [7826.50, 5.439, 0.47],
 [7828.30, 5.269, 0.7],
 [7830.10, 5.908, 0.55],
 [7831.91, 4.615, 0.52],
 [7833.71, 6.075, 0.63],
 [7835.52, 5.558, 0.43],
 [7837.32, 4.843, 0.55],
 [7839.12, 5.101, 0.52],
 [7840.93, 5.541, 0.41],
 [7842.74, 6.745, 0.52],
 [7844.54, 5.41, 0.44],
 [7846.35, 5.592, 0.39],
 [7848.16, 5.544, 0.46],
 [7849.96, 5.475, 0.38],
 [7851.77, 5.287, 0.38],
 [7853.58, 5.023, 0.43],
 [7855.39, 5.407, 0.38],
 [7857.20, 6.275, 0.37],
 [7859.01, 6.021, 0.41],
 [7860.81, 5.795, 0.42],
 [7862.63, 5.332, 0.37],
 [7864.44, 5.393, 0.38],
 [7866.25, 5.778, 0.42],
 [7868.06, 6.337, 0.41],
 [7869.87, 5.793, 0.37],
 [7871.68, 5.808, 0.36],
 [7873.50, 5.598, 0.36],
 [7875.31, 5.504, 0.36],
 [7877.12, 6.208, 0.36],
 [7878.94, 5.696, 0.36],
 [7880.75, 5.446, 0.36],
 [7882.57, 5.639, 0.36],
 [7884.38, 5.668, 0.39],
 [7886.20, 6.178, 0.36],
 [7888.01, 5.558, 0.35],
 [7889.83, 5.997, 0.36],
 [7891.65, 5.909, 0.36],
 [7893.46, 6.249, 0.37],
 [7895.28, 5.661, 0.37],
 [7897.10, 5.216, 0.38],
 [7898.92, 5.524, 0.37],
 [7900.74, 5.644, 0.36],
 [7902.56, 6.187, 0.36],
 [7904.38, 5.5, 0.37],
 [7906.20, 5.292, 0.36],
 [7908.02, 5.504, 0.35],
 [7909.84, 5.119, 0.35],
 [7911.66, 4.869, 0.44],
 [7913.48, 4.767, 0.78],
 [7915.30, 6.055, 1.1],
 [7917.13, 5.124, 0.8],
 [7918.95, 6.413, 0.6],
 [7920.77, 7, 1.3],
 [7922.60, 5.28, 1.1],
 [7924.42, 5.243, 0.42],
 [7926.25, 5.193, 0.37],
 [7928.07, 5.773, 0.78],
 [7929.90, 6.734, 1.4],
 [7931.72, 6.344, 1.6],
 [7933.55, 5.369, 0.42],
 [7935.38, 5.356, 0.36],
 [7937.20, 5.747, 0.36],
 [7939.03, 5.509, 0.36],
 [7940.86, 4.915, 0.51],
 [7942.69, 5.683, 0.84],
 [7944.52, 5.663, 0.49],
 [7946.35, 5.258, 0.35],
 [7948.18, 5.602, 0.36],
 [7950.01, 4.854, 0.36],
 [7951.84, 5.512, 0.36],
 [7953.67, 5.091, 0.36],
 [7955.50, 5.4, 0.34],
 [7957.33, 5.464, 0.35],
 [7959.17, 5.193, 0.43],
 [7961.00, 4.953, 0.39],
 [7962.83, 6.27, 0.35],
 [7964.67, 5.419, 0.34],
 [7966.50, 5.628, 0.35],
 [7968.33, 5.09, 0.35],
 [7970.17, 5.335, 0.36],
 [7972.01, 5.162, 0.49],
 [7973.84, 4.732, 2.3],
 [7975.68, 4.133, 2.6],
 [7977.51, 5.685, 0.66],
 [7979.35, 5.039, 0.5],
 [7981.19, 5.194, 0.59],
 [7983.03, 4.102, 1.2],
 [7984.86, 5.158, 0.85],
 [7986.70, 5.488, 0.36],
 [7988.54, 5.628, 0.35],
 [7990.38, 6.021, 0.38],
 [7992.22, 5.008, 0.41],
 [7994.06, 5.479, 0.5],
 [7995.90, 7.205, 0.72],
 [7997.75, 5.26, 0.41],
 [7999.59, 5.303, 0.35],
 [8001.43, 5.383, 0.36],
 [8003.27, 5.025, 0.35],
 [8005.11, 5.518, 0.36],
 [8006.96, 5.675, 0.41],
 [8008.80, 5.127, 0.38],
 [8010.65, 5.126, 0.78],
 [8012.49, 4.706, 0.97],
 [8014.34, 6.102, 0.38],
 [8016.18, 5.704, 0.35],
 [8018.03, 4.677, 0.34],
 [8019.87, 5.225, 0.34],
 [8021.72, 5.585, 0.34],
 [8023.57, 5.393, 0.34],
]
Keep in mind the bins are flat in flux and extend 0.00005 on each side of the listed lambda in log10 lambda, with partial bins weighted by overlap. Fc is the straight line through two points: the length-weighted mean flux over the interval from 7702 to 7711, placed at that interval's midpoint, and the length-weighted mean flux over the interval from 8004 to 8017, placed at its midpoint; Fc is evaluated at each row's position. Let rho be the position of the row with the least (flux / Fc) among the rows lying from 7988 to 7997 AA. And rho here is 7992.22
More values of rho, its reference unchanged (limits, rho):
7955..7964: 7961.00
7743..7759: 7747.61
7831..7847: 7831.91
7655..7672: 7665.98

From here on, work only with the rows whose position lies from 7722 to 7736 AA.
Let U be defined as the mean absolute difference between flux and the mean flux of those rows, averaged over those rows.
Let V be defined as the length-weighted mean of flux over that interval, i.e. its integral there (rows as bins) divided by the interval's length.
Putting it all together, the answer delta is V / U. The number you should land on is 18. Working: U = 0.31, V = 5.56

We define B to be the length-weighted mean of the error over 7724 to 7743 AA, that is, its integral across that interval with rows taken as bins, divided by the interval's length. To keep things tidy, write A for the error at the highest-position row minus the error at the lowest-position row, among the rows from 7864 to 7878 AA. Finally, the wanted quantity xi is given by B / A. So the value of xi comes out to -18.8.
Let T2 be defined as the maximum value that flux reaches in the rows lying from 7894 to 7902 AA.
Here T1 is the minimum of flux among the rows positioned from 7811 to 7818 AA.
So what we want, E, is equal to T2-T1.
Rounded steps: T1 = 4.257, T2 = 5.661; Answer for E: 1.40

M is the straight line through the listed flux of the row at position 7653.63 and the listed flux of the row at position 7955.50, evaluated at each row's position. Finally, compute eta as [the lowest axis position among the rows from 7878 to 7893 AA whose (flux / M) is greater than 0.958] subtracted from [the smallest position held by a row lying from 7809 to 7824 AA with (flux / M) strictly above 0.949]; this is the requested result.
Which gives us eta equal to -68.6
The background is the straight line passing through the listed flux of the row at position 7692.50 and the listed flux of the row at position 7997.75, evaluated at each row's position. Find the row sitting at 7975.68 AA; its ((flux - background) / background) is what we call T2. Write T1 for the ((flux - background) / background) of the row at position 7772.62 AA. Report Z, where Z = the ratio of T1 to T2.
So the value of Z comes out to -0.7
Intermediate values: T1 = 0.15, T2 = -0.22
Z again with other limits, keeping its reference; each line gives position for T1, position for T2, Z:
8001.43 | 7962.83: 0.1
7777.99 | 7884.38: 1.7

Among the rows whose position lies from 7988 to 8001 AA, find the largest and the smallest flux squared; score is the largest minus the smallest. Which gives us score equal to 26.8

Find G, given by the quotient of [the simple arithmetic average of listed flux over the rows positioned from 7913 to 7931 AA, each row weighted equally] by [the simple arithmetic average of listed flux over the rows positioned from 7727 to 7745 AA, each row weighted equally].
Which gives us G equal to 1.015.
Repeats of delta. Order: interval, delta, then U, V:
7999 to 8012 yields 28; 0.19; 5.29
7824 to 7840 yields 14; 0.38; 5.38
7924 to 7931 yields 11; 0.52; 5.79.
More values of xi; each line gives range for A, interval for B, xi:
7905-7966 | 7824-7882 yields -22.0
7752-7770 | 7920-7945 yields 18.4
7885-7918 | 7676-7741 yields 0.9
